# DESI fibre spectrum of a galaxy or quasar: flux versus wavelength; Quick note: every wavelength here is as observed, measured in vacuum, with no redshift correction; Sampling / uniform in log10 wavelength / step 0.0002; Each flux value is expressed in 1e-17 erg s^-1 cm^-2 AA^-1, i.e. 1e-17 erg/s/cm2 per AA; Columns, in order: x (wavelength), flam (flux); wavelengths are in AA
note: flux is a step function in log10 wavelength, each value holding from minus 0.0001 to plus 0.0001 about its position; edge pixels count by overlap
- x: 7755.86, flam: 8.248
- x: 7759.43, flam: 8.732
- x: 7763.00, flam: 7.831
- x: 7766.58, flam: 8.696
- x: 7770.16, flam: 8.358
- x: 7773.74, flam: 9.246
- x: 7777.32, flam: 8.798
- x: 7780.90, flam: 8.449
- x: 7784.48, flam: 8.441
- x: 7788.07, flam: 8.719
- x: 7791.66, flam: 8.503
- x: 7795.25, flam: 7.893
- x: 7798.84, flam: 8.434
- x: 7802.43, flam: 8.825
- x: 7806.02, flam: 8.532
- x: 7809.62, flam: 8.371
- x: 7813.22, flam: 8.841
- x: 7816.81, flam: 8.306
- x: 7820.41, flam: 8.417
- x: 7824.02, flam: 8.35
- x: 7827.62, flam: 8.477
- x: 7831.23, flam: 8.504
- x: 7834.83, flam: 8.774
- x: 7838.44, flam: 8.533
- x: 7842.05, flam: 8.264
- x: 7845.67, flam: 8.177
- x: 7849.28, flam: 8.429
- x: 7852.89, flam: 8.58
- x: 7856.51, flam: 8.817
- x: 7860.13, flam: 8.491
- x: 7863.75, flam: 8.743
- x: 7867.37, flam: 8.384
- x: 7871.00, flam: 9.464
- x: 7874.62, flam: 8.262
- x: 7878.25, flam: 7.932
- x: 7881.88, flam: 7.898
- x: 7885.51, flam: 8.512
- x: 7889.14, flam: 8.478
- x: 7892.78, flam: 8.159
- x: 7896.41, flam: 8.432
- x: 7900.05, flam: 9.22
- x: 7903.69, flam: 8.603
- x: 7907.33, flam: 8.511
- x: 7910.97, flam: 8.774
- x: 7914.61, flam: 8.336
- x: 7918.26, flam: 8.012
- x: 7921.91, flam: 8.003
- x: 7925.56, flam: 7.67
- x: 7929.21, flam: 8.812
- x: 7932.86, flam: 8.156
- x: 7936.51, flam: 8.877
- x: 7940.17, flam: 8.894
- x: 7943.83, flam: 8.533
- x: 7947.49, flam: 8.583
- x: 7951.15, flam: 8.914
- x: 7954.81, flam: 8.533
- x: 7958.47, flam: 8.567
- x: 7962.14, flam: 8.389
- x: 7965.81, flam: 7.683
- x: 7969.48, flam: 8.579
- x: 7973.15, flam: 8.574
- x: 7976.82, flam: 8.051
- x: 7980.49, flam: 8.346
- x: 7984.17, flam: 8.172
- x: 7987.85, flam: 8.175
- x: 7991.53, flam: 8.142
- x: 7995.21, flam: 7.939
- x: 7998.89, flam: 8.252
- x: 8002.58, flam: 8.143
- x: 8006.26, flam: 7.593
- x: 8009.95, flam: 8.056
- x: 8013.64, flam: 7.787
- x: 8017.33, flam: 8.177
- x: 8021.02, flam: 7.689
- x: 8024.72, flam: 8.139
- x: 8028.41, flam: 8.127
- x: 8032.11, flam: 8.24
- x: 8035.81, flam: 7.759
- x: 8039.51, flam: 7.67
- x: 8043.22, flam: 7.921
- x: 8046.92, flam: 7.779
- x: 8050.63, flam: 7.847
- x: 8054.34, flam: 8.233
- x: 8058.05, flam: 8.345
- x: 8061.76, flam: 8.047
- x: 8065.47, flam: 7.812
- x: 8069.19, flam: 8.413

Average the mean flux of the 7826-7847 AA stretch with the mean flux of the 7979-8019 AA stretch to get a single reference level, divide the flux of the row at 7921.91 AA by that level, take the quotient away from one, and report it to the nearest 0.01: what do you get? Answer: 0.03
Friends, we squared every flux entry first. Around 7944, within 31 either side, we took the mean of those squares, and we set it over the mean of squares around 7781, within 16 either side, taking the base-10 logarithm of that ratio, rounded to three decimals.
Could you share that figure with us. -0.015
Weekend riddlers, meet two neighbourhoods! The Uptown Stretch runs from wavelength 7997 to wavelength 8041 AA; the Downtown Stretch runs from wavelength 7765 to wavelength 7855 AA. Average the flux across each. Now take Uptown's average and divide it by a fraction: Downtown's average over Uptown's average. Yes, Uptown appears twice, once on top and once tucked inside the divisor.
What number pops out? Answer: 7.5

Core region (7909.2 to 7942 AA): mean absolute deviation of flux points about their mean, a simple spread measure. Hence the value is 0.40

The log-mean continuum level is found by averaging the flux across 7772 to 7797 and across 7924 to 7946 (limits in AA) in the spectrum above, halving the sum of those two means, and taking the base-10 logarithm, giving 0.931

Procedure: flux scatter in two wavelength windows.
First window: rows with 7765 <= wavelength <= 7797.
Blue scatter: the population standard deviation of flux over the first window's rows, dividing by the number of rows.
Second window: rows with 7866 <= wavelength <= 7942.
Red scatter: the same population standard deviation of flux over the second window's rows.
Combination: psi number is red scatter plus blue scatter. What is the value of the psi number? 0.79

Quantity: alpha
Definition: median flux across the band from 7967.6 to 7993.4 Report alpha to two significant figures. 8.2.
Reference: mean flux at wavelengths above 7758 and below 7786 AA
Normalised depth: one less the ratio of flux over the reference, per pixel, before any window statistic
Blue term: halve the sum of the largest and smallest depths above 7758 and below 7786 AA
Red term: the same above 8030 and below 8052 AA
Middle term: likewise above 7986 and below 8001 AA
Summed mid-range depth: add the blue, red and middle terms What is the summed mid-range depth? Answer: 0.13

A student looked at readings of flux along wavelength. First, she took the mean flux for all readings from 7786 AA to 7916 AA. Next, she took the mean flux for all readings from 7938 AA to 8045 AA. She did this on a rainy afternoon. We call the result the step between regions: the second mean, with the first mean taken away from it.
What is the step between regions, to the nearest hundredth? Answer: -0.30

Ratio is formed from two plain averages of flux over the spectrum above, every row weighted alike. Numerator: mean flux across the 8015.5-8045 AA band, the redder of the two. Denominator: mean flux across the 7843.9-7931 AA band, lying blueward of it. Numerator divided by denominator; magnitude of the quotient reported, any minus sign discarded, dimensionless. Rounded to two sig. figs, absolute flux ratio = 0.94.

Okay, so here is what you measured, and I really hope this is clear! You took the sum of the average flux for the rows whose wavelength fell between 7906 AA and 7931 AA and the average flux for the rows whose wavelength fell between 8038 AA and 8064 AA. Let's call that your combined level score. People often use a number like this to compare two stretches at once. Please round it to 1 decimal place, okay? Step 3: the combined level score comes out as 16.3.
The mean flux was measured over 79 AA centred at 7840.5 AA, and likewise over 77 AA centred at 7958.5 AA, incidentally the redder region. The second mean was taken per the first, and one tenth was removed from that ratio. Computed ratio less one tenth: 0.881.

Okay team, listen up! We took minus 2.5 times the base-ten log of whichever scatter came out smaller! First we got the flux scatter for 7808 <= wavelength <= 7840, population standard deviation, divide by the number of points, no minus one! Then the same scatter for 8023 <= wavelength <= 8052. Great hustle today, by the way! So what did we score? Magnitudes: 1.89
